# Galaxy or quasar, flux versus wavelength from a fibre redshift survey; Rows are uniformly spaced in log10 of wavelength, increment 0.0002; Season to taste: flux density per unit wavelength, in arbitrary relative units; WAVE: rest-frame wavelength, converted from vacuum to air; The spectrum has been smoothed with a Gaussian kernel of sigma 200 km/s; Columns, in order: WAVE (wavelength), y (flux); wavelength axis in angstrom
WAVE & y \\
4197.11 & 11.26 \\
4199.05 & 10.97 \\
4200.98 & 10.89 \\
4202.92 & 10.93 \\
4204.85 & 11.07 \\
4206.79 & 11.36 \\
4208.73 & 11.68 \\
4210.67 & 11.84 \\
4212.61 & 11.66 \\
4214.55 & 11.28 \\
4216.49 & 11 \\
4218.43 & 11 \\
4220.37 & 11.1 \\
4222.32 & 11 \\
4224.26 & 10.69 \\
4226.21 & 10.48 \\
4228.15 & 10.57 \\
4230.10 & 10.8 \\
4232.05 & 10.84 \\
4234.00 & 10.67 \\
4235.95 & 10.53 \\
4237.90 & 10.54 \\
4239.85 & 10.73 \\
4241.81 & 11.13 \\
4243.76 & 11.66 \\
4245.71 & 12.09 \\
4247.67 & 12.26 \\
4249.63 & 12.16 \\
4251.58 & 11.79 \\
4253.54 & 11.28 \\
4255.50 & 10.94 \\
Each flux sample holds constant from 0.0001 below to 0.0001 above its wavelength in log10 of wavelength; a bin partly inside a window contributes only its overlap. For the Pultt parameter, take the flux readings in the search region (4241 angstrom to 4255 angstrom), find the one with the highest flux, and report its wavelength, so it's 4247.67 angstrom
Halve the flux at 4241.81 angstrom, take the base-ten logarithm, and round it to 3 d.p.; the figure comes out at 0.745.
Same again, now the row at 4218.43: 0.740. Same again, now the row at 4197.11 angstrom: 0.751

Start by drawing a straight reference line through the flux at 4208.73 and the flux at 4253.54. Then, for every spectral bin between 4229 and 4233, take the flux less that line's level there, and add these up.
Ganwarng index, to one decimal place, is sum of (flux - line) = -1.3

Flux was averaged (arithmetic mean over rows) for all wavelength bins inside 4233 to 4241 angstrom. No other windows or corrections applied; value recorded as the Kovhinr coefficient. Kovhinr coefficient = 10.6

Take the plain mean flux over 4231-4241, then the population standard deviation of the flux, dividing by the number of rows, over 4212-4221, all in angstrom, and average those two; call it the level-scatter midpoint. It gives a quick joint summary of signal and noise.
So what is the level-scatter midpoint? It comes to 5.46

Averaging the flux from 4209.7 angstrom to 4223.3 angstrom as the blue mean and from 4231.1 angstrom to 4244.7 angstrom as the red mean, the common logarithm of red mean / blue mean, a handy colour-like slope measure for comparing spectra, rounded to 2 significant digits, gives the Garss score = -0.016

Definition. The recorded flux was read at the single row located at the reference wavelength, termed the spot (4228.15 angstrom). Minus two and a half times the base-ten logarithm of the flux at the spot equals -2.56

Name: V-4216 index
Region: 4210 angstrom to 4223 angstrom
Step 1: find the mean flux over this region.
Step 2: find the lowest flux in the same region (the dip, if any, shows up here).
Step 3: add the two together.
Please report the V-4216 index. 22.3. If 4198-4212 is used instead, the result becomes 22.1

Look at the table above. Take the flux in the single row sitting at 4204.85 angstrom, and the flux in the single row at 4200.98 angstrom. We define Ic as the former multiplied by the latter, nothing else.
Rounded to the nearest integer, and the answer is 121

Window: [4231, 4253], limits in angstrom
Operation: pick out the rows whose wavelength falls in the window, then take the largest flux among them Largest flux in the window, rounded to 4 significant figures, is 12.26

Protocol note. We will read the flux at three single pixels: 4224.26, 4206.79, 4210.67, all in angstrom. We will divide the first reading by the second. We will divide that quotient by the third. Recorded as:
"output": 0.079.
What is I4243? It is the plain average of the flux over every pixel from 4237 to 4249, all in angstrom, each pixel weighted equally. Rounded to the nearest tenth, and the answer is 11.4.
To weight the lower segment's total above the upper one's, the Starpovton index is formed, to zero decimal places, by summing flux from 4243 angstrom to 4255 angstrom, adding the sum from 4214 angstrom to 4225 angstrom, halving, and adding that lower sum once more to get 135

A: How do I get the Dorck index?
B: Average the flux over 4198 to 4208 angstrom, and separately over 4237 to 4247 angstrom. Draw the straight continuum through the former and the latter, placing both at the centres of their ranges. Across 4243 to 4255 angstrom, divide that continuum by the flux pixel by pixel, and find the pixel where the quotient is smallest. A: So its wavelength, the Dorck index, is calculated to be 4247.67 angstrom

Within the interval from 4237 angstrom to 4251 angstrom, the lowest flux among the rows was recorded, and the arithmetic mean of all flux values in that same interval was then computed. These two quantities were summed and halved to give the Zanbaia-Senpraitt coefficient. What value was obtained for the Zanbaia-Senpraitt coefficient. 11.03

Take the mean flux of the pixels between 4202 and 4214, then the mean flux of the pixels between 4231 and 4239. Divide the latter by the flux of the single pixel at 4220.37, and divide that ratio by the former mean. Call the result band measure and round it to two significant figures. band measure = 0.084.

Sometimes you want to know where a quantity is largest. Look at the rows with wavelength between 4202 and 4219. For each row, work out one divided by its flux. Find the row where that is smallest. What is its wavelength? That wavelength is 4210.67 angstrom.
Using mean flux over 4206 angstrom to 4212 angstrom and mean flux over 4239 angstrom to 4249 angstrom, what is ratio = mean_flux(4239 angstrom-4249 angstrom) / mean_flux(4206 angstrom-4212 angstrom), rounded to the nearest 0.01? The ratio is 1.00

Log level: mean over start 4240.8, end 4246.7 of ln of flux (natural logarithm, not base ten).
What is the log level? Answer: 2.45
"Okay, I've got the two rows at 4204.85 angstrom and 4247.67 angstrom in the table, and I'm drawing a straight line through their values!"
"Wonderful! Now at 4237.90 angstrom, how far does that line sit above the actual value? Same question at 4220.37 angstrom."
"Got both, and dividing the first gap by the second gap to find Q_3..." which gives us 3.6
